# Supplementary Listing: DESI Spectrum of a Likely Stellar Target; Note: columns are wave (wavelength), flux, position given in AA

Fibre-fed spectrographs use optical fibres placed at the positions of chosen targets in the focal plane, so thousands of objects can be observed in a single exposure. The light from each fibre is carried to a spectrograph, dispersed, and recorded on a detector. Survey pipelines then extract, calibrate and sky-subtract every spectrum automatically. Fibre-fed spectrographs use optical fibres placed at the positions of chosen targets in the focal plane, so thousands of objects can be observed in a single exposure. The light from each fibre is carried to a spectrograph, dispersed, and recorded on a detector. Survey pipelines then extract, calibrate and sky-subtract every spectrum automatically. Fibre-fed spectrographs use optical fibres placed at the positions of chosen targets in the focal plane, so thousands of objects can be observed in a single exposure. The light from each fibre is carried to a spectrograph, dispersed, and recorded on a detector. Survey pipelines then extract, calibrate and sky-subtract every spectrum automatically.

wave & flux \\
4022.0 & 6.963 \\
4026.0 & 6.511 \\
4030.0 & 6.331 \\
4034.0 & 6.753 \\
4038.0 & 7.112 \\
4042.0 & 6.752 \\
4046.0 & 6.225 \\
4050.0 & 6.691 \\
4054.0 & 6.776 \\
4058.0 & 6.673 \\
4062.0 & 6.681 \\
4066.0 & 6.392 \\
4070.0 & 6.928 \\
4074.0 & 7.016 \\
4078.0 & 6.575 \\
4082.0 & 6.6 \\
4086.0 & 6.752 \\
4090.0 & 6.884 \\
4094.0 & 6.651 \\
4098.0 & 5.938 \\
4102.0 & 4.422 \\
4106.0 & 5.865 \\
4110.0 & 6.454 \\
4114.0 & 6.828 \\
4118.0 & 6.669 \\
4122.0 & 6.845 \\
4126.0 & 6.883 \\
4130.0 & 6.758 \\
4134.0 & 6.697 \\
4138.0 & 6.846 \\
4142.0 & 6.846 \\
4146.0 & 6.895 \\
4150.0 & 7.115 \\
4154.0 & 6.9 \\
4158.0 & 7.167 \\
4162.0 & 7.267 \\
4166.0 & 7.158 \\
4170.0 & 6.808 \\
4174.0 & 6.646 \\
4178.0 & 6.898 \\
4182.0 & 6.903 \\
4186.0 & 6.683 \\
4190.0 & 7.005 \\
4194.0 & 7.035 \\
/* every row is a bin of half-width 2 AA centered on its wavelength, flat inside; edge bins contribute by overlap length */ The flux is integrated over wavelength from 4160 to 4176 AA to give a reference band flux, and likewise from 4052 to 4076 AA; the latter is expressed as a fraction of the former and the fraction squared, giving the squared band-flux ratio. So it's 2.11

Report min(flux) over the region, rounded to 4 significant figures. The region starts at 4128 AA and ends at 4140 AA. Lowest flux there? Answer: 6.697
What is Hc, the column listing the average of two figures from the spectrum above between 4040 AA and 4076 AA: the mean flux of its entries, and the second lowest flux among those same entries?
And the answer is 6.54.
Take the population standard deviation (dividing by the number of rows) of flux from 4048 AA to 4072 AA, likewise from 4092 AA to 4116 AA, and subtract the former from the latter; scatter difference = 0.64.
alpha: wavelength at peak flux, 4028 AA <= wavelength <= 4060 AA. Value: 4038.0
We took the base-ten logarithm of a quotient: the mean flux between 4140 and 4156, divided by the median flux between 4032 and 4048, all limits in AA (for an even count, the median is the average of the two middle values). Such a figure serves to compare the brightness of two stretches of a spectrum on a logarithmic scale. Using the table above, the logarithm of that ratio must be 0.012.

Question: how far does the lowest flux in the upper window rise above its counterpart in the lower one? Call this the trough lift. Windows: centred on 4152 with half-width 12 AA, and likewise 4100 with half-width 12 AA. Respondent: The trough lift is 2.4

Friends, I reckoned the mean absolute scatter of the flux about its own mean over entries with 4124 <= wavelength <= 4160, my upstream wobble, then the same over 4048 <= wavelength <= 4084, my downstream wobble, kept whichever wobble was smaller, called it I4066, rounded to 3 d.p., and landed 0.107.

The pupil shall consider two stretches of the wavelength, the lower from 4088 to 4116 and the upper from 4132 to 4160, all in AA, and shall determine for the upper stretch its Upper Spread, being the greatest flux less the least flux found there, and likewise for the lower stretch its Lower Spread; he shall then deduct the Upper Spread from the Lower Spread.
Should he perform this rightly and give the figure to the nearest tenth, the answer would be 2.0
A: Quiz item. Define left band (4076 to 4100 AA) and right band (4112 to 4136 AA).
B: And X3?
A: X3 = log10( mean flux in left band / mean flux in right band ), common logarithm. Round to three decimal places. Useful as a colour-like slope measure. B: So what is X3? -0.014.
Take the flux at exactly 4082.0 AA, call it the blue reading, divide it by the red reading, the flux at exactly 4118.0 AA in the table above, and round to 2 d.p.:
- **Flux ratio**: 0.99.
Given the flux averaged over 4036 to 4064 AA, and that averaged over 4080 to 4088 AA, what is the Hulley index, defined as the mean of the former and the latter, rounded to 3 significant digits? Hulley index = 6.69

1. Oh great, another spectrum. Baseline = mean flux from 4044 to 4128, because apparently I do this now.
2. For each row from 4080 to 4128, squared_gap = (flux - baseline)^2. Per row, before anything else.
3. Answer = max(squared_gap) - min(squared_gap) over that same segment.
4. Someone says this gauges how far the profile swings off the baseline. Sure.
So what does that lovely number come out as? 4.36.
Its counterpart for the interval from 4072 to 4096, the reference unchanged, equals 0.25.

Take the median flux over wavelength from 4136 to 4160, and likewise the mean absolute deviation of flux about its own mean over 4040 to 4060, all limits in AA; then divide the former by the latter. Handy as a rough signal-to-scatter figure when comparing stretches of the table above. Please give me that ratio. 43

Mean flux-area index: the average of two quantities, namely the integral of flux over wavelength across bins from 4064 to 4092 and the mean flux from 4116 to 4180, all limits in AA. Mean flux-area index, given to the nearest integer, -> 98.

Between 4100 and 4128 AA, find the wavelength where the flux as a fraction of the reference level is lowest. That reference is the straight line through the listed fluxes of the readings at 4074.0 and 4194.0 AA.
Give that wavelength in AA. 4102.0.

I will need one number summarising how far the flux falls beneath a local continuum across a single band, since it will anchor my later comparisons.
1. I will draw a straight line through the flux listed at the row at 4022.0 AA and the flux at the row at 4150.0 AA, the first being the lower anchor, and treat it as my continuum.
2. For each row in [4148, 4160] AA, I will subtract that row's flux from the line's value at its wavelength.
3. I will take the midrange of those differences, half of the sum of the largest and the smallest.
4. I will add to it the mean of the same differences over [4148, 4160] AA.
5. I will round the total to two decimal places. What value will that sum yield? 0.15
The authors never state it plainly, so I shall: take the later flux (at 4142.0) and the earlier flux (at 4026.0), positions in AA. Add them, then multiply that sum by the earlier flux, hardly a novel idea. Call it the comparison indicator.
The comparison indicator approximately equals 87.0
